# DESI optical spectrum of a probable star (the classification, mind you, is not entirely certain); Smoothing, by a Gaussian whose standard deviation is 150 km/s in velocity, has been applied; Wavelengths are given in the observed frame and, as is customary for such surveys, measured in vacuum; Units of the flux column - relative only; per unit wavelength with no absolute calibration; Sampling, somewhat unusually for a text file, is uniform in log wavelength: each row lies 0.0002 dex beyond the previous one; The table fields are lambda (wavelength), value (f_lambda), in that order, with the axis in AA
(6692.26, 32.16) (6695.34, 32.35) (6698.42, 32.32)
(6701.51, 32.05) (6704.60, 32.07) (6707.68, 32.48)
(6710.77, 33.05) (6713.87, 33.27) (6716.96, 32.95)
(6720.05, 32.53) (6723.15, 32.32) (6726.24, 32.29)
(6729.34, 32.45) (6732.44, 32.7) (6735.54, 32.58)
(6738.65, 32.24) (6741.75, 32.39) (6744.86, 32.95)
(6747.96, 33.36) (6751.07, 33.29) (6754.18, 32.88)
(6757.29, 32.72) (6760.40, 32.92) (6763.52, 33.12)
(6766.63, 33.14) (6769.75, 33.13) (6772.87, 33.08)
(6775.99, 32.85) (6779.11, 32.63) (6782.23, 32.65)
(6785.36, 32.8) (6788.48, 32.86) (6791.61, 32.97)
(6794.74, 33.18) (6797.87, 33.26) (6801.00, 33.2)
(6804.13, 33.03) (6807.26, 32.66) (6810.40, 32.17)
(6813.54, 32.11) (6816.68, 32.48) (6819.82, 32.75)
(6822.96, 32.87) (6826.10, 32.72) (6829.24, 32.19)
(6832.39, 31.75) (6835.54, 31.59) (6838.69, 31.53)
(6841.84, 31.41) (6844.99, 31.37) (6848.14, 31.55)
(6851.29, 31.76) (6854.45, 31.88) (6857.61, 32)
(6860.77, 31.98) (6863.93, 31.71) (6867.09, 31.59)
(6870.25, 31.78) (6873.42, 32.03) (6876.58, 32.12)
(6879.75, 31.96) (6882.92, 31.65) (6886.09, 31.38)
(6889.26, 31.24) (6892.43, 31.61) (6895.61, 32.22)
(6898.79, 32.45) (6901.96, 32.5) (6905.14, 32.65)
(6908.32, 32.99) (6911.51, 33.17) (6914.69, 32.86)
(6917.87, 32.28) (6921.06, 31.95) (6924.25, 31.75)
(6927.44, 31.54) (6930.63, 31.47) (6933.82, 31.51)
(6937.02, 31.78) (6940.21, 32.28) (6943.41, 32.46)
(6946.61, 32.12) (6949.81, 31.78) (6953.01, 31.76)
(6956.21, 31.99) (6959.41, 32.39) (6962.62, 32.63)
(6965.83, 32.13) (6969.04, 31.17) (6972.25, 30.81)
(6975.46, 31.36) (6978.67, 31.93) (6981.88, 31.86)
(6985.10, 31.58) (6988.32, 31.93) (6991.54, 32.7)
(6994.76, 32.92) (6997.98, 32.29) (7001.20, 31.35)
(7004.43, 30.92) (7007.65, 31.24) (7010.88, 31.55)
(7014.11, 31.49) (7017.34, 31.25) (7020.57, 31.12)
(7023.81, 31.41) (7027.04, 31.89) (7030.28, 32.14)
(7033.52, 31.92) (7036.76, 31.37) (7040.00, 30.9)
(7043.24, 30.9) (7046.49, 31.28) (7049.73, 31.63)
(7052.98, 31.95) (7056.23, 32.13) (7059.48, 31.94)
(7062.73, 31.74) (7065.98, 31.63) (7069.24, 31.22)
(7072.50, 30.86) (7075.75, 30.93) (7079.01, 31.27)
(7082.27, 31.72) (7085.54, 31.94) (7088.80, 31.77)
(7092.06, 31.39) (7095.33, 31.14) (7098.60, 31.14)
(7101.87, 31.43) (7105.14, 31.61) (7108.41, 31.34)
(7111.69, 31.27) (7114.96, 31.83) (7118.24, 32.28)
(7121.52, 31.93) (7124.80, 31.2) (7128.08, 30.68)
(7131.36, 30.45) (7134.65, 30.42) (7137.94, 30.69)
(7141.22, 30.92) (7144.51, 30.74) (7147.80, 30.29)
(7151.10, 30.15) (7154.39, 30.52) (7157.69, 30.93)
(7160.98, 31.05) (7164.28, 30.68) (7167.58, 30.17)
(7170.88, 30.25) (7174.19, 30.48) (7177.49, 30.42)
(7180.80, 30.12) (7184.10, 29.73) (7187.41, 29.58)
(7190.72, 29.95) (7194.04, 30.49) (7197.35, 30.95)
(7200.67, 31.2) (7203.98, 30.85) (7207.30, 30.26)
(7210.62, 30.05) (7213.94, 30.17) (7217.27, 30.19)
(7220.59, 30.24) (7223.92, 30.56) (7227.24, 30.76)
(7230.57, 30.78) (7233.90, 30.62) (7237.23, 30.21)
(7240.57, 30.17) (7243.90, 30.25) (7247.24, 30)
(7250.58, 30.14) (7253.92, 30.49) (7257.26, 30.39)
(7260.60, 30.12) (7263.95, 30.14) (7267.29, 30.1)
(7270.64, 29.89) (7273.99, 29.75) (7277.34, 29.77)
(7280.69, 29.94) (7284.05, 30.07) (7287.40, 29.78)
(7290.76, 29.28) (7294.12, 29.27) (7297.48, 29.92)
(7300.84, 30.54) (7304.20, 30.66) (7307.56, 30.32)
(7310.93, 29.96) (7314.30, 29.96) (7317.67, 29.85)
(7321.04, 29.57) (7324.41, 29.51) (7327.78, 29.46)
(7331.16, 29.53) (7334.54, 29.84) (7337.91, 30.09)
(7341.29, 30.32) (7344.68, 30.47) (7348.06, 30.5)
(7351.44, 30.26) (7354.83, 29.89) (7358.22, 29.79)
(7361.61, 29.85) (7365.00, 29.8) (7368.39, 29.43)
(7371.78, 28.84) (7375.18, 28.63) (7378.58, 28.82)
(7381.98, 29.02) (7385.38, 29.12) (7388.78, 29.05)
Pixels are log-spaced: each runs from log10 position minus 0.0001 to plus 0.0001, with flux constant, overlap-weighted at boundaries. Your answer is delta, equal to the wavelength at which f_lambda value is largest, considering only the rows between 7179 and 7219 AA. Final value 7200.67 AA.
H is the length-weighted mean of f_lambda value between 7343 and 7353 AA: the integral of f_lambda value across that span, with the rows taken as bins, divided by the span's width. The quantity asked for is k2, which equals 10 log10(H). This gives 14.8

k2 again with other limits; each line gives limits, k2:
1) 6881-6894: 15.0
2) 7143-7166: 14.9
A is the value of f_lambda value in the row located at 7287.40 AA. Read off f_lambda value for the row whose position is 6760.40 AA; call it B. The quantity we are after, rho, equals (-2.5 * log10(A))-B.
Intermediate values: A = 29.78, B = 32.92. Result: -36.6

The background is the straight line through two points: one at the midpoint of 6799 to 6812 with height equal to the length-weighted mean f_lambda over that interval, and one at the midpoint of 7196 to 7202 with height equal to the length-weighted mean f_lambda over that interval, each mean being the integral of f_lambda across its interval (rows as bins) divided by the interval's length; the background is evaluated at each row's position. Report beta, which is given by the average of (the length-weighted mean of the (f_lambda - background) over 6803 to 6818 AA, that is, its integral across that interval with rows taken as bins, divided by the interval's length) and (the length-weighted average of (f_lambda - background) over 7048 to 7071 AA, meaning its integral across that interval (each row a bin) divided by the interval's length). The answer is -0.10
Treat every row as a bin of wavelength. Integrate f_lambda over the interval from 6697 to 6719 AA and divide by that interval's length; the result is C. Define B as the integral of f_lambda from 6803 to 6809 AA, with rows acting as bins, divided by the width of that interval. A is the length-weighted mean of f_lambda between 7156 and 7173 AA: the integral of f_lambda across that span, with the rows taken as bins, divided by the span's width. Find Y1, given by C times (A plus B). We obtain 2067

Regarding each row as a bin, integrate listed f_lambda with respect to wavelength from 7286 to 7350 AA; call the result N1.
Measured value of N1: 1916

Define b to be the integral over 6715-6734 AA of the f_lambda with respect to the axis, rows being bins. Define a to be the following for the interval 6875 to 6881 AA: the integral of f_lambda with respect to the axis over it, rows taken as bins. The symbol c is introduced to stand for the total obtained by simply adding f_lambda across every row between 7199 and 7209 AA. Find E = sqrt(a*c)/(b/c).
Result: 20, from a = 192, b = 619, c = 92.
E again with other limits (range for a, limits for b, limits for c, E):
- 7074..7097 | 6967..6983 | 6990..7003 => 79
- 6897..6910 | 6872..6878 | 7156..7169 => 146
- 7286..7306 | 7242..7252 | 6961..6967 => 42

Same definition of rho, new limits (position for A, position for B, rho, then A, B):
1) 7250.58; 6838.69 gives -35.2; 30.14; 31.53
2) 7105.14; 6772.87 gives -36.8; 31.61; 33.08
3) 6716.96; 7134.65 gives -34.2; 32.95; 30.42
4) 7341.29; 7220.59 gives -33.9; 30.32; 30.24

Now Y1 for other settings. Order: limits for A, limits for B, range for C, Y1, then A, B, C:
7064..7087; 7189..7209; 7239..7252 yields 1868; 31.4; 30.6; 30.1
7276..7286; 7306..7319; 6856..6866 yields 1911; 29.9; 30.0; 31.9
